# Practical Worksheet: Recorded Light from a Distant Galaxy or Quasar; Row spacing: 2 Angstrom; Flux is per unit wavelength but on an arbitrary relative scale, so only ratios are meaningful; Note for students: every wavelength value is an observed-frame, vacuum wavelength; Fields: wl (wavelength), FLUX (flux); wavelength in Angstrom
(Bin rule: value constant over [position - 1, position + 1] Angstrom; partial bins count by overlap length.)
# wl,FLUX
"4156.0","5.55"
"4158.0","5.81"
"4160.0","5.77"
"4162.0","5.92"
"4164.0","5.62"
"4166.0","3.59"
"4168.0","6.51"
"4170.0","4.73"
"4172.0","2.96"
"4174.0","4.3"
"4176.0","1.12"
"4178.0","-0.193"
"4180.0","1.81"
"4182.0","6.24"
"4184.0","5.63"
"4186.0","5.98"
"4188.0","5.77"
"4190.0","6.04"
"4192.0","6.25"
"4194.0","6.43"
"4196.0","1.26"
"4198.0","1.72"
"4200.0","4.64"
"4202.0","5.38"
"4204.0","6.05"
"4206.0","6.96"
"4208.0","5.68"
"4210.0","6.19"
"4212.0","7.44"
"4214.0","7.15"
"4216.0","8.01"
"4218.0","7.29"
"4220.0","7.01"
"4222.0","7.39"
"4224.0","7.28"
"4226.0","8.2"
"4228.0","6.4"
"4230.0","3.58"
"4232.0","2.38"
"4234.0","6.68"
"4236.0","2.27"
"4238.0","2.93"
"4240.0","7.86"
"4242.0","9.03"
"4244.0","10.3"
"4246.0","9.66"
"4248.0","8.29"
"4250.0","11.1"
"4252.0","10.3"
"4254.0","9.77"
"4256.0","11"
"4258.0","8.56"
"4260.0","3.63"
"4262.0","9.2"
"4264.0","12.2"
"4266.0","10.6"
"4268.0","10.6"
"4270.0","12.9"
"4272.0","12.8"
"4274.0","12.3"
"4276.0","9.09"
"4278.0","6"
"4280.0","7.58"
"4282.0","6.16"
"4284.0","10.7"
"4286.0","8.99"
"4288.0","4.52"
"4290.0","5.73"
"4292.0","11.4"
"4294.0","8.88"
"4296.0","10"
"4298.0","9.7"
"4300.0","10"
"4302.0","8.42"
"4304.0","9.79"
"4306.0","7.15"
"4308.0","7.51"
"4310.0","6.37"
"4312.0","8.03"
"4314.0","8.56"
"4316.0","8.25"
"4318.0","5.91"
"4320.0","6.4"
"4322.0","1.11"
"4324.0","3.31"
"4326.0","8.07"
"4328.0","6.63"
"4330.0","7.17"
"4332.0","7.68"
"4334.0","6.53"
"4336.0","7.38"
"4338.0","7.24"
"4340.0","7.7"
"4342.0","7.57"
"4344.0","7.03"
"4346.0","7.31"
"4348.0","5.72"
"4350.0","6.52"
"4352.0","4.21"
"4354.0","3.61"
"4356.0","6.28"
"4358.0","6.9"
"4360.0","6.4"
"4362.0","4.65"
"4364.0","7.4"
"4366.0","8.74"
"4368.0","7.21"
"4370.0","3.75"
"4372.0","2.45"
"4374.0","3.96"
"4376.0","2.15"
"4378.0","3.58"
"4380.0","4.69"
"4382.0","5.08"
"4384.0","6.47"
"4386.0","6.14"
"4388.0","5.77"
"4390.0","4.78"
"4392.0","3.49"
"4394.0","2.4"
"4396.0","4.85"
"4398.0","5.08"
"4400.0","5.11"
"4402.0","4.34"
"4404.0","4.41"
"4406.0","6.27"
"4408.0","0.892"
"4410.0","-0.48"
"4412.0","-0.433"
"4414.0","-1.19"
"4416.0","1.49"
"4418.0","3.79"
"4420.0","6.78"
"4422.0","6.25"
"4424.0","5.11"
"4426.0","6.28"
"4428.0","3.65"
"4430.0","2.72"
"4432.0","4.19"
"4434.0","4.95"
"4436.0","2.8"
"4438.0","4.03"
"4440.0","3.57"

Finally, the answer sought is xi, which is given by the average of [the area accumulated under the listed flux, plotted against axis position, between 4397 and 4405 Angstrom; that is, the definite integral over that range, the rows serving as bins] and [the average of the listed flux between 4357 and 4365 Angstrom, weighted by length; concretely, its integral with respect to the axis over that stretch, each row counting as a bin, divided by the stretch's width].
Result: 22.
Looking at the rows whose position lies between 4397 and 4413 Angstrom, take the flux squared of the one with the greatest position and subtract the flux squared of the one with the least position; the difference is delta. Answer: -26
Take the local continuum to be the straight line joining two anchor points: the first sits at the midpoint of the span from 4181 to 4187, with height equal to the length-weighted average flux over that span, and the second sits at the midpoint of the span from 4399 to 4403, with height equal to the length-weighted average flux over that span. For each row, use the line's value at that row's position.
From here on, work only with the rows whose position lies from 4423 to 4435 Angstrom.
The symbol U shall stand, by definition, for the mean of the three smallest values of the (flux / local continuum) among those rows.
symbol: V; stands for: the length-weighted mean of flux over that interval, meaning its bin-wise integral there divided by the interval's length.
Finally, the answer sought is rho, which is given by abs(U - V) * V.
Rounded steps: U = 0.8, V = 4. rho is 17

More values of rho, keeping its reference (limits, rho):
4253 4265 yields 70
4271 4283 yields 70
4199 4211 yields 29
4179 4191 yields 24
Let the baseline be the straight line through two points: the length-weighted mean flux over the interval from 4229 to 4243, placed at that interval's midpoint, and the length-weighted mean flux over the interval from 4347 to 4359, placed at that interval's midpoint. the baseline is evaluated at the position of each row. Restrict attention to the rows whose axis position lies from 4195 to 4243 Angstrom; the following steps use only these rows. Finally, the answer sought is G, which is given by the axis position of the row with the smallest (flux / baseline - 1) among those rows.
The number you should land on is 4196.0 Angstrom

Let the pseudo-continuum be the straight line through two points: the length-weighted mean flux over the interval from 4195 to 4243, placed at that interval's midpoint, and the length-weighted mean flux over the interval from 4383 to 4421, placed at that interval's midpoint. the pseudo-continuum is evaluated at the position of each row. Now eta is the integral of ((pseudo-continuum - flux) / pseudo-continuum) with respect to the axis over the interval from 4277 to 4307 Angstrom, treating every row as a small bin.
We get -21 Angstrom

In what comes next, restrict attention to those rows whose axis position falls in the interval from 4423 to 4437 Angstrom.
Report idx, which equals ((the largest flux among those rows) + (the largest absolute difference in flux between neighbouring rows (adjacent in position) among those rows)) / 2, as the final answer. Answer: 4.5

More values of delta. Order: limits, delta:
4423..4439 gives -10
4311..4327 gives 1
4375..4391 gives 18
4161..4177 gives -34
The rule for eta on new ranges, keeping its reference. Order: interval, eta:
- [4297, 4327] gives -16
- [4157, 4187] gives 9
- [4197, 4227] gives -3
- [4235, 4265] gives -17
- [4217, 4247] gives -5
